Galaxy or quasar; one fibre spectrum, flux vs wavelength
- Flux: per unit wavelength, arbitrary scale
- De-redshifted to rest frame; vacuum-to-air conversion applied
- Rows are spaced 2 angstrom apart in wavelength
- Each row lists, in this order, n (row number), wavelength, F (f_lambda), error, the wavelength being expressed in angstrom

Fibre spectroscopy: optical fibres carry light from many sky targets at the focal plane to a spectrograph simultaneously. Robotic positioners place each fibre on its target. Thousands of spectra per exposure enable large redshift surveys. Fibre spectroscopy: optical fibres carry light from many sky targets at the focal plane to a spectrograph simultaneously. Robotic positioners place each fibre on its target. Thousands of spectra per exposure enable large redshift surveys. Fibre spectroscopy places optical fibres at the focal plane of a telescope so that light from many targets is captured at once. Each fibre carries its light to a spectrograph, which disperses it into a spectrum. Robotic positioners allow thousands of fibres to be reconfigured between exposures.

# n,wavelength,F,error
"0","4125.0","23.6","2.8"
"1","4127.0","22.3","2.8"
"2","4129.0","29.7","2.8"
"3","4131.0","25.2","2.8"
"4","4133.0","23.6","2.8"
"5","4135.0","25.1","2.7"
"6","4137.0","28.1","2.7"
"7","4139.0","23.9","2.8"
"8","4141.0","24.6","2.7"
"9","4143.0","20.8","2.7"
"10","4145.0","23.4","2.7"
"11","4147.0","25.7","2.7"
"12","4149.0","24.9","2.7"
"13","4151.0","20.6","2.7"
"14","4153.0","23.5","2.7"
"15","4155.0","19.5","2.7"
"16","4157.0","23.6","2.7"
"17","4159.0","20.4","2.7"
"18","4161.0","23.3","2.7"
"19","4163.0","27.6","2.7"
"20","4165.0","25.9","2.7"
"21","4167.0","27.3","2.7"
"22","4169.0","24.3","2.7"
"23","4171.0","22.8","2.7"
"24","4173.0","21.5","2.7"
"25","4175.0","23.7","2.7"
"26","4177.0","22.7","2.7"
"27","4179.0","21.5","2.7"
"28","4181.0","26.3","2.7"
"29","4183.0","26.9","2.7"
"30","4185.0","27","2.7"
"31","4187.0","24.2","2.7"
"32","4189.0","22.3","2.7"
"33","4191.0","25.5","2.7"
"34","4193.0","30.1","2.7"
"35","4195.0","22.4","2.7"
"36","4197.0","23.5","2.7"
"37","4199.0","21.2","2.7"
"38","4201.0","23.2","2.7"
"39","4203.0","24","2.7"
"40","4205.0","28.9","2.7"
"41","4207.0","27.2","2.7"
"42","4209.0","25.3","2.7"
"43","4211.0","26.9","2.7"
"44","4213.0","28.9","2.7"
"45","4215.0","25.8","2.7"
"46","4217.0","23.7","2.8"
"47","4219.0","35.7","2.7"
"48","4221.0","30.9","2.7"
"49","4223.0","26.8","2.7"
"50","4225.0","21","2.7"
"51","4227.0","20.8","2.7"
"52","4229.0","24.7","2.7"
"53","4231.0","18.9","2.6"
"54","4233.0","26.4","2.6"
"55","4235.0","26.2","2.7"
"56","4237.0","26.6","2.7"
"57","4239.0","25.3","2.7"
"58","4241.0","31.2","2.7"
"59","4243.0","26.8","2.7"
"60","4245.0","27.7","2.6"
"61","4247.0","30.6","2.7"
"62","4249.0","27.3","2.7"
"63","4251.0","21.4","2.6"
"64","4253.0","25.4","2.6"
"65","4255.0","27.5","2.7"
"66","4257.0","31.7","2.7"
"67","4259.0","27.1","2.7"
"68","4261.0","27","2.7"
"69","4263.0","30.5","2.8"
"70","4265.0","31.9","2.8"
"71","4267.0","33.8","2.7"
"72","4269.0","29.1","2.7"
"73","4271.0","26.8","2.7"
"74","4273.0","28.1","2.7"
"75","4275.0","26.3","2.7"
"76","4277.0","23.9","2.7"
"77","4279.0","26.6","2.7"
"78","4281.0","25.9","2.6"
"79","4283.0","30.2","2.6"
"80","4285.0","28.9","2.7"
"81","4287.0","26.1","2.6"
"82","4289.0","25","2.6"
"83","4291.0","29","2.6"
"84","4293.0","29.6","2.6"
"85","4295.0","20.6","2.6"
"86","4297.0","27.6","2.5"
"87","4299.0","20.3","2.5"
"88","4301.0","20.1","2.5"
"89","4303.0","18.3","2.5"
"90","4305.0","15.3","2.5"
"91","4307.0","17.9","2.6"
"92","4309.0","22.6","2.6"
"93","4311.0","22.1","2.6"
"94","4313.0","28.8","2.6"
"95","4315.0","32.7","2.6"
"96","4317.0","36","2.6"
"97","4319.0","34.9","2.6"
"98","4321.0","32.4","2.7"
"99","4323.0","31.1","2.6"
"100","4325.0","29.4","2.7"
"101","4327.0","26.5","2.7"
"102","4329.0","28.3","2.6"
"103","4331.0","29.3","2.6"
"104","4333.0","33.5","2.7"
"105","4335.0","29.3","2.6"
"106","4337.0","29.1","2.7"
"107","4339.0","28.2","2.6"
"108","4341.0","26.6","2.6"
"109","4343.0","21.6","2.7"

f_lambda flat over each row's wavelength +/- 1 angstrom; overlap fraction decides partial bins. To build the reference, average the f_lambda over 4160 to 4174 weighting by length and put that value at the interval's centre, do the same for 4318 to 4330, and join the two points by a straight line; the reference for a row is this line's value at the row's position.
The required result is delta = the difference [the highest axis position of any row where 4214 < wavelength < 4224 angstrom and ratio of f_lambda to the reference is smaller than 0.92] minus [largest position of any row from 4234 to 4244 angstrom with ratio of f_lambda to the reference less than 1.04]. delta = -26 angstrom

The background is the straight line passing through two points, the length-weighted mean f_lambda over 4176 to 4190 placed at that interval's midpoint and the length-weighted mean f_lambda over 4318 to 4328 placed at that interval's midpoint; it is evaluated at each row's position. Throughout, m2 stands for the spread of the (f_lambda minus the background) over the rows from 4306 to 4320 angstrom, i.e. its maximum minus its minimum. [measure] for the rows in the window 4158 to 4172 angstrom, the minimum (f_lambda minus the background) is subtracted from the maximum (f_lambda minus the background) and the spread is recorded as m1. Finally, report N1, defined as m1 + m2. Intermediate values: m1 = 7.0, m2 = 18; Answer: 25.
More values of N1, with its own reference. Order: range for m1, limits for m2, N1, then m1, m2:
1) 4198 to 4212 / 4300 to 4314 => 21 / 7.4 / 13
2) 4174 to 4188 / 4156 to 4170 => 12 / 5.2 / 7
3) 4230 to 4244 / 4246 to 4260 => 22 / 11.8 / 10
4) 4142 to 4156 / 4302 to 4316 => 24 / 6.6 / 17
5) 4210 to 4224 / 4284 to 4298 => 21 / 11.9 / 9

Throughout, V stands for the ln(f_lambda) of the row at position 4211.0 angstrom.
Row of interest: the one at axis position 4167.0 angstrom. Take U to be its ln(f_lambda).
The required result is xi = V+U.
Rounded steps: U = 3.31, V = 3.29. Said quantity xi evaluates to 6.60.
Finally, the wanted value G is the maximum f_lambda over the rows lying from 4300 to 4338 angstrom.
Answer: 36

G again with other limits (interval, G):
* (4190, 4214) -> 30.1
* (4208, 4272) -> 35.7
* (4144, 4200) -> 30.1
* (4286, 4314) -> 29.6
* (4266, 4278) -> 33.8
